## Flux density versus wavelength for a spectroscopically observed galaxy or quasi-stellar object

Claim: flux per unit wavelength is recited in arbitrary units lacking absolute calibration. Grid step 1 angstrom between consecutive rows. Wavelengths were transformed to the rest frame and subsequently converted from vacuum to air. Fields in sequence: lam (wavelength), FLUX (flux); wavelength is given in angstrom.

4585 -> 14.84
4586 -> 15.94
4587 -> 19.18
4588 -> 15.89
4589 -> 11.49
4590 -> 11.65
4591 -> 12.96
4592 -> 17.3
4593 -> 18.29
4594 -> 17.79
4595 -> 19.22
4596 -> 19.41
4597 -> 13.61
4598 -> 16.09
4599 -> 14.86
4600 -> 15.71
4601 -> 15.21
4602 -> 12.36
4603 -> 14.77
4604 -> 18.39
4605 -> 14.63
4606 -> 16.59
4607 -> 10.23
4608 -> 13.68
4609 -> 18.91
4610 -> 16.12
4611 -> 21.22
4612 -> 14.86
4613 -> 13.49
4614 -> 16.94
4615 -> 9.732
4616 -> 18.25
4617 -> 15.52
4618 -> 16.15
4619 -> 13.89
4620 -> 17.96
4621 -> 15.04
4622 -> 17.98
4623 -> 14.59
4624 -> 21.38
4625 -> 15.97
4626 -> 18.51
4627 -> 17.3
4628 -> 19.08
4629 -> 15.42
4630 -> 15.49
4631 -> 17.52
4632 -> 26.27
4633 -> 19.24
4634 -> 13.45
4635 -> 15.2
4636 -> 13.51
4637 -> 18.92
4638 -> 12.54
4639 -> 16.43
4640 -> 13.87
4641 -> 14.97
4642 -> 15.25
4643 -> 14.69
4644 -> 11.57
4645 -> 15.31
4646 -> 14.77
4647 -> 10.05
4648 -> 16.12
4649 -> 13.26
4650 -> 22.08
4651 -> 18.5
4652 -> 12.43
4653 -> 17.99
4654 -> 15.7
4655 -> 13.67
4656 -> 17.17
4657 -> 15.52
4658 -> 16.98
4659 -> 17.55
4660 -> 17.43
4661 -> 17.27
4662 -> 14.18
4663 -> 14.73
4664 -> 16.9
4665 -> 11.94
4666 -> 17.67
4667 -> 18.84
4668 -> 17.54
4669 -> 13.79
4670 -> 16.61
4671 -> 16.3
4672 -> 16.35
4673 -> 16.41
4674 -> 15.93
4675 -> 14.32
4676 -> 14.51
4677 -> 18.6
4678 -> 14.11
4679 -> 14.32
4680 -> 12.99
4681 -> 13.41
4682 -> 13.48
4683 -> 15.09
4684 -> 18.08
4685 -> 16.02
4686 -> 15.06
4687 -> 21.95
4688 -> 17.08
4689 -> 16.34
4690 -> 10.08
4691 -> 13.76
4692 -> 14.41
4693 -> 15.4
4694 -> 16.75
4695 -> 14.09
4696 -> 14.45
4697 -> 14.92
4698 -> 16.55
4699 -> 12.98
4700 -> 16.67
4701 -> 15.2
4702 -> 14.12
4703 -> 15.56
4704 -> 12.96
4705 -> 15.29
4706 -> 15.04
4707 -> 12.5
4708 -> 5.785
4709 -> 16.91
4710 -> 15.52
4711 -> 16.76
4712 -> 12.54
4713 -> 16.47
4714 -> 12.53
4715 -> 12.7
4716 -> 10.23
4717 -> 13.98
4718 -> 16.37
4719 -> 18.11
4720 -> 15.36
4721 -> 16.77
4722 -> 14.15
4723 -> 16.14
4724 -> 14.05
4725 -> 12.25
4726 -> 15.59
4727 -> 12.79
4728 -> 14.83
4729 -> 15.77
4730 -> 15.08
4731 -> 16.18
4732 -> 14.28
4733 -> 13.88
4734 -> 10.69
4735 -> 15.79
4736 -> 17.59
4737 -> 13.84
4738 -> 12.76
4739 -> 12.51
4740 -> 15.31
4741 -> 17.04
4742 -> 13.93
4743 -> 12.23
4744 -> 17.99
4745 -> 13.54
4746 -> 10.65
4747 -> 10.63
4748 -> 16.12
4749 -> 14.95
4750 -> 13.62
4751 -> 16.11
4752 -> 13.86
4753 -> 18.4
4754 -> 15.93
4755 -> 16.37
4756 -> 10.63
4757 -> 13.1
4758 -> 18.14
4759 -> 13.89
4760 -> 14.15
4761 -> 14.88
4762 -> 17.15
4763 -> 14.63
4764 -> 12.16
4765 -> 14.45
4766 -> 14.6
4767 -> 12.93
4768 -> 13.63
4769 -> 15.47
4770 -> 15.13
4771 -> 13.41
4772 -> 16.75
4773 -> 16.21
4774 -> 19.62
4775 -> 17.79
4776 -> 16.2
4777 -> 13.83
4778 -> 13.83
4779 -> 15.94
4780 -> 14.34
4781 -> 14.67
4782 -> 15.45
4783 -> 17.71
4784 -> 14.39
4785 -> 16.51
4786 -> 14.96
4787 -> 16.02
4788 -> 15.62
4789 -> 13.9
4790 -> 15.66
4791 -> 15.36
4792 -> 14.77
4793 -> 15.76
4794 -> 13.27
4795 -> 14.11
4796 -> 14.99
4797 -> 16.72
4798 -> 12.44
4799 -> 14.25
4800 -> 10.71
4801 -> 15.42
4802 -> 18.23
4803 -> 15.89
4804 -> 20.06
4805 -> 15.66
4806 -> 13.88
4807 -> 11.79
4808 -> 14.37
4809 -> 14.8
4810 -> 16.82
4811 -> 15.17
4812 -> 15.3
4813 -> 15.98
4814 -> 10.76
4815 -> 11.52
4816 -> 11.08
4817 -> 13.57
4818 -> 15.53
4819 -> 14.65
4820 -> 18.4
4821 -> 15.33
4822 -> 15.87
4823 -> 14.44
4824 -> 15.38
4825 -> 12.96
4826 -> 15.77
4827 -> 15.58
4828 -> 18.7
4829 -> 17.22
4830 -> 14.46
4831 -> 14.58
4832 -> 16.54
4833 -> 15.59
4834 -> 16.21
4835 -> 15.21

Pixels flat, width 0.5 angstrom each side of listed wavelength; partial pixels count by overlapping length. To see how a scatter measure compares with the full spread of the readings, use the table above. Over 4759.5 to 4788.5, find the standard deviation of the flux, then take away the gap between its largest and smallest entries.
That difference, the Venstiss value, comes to -5.9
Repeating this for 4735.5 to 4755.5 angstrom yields -5.5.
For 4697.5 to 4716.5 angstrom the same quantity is -8.4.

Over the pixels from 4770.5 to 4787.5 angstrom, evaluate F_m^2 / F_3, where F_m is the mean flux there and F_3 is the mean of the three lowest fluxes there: 18.1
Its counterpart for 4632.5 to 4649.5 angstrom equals 18.9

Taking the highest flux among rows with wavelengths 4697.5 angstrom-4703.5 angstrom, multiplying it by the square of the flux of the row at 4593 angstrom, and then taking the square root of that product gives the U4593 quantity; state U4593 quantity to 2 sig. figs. 75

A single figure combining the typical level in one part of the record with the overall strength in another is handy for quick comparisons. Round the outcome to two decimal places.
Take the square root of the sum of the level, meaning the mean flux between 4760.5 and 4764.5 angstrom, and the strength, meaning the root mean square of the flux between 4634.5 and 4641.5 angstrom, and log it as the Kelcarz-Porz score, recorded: 5.47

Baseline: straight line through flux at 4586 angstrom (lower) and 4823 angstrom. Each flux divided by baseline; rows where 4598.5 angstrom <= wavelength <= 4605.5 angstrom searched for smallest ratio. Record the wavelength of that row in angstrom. 4602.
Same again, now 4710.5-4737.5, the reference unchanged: 4716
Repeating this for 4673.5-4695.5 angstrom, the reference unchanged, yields 4690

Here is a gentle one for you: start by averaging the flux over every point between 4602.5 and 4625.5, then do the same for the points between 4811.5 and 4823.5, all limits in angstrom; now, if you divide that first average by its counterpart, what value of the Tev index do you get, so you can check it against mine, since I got 1.11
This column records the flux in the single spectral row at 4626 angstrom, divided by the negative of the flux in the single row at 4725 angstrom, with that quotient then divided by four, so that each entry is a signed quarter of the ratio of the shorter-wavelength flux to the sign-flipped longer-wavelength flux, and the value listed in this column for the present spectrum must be -0.38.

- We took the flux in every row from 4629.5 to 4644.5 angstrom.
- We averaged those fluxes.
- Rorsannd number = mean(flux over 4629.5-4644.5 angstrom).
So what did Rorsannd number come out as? 15.9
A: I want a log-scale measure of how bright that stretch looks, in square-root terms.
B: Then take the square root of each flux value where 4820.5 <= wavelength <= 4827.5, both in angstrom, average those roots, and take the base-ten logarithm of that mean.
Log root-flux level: 0.588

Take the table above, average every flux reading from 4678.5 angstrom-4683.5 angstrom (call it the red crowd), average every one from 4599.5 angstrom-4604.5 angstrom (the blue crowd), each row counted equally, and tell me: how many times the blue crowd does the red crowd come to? 0.91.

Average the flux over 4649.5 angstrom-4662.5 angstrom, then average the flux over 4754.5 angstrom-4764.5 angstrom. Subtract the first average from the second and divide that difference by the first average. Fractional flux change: -0.13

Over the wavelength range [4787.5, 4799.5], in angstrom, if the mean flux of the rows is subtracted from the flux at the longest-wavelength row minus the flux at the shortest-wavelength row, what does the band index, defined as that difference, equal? -16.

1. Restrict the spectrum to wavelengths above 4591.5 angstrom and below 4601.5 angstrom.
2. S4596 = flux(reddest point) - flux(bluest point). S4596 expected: -2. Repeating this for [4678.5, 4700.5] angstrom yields 2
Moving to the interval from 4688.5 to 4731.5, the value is 0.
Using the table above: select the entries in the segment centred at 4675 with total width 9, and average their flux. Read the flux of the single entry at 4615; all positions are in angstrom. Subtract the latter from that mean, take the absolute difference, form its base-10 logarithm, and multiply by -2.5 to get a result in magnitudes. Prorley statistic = -1.9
